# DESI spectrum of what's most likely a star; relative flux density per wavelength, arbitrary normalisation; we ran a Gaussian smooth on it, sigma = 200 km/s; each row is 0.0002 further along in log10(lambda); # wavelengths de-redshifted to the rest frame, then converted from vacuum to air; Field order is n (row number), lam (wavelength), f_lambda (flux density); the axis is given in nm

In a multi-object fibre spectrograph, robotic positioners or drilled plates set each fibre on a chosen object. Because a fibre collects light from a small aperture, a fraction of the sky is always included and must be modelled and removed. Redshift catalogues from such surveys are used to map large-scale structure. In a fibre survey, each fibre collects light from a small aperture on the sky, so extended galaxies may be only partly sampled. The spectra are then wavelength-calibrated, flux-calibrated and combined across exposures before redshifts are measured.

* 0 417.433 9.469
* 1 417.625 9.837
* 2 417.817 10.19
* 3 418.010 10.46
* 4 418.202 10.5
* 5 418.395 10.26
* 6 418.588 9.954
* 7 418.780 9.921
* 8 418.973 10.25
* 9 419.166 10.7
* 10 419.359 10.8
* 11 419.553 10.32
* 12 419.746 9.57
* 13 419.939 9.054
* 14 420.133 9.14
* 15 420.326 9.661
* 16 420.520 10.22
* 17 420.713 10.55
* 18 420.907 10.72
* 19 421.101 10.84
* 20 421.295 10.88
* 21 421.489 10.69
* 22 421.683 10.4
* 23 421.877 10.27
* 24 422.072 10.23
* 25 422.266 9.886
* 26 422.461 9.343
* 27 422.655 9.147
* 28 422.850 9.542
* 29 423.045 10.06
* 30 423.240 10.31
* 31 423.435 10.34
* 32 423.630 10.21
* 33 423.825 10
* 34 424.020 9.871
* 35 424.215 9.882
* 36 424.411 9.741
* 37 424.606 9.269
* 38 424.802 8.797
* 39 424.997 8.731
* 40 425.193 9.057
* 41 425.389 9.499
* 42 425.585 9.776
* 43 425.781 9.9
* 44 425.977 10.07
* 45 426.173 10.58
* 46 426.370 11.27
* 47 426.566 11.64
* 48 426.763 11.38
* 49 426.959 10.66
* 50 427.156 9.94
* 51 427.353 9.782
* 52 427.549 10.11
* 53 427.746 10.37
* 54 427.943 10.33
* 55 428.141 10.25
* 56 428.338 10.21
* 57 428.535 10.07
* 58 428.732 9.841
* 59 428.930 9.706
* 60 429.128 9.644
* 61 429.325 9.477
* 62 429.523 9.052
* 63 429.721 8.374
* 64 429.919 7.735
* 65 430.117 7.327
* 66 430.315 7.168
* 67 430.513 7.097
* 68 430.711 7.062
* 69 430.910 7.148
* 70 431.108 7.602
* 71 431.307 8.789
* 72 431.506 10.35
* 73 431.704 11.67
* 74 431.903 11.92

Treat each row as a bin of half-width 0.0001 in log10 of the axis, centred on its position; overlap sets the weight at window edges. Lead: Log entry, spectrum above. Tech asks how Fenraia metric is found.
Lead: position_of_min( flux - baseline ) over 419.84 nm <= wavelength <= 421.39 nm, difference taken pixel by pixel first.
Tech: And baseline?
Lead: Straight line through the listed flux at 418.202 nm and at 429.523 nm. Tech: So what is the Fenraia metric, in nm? 419.939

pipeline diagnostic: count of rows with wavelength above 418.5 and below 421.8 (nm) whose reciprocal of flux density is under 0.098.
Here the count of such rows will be 11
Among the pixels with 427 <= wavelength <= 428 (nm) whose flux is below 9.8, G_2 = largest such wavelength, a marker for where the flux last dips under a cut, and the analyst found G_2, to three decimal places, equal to 427.353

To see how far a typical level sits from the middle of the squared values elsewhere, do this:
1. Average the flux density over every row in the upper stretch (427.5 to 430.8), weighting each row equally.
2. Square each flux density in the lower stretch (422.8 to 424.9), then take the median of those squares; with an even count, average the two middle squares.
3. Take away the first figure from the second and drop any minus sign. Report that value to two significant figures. 89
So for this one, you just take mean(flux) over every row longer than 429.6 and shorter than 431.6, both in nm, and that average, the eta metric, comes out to 7.9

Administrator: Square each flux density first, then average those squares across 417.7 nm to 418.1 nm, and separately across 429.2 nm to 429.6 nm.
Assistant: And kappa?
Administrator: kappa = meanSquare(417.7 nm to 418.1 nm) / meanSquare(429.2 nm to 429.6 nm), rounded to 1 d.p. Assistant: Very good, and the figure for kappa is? 1.2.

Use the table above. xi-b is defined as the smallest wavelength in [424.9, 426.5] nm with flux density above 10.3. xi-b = 426.173 nm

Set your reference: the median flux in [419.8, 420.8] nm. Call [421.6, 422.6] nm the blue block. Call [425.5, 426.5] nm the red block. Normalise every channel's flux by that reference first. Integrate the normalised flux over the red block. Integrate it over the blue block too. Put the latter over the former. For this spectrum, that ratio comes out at 1.0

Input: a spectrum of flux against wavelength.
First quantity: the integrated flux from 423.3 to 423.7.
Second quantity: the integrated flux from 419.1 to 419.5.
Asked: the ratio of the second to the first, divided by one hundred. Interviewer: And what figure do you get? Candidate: 0.0104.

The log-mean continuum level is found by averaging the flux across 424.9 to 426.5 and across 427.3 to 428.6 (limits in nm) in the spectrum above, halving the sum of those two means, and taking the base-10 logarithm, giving 1.00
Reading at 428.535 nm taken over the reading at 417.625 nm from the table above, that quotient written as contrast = 1.02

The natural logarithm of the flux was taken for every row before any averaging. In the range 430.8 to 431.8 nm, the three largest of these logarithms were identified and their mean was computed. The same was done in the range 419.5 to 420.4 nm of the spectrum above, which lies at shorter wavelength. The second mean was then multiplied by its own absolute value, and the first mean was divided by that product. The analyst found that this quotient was 0.44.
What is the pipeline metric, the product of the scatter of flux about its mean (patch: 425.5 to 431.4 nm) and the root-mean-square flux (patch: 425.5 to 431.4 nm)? 13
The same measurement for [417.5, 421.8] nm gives 5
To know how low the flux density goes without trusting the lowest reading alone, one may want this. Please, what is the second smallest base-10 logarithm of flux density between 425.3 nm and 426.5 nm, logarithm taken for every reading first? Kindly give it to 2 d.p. 0.99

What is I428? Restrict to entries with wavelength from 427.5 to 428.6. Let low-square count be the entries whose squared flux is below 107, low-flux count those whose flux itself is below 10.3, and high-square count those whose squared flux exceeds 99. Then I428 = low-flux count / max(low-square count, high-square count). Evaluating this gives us 0.67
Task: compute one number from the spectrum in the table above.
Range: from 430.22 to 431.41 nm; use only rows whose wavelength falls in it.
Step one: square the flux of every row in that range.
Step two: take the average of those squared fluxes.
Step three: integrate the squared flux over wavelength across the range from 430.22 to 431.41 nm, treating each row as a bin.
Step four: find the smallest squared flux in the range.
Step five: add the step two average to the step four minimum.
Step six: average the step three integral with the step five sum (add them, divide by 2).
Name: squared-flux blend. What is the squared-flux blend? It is 87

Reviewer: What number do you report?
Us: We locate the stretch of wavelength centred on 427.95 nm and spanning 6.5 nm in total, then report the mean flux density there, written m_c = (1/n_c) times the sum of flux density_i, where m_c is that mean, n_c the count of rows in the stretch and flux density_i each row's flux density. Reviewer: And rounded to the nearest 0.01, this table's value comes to 9.38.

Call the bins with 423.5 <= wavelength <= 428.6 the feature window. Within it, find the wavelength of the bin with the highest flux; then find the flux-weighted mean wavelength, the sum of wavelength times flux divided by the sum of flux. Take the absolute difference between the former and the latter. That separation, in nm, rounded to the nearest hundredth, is 0.45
